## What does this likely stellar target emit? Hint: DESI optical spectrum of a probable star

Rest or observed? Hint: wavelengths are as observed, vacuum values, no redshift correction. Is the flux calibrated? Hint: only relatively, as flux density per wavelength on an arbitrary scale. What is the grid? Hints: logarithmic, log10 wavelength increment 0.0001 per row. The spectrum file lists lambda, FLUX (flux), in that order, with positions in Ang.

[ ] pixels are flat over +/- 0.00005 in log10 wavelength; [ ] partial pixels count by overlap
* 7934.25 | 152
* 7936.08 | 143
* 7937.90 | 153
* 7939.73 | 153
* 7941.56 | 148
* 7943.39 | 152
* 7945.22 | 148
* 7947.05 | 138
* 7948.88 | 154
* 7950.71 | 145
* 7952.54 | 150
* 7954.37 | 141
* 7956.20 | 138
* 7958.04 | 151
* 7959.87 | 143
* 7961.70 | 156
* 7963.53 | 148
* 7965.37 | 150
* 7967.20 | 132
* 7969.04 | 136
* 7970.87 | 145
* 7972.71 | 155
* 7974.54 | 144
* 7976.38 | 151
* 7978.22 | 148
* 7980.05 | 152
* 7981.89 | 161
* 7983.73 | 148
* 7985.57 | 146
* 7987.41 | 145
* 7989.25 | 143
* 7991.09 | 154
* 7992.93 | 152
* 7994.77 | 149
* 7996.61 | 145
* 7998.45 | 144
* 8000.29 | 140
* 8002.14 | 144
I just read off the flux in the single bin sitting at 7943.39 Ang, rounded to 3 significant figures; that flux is 152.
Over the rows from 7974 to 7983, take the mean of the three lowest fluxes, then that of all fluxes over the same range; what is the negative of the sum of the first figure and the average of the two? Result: -297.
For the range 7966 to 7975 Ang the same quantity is -277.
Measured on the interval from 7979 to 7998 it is -291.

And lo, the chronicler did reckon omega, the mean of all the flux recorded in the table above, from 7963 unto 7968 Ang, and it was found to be 143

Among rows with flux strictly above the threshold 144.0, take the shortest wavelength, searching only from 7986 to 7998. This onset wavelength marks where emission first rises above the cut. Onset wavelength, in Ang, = 7987.41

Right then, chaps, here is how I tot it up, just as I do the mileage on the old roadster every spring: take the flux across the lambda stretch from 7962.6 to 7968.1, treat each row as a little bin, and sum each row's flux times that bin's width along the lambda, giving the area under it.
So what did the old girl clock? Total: 789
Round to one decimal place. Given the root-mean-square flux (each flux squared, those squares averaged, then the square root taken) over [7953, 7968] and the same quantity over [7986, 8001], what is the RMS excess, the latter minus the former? 1.5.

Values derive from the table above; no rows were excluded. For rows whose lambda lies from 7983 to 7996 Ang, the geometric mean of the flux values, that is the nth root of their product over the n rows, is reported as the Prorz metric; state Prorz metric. 148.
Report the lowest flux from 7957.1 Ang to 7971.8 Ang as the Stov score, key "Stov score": 132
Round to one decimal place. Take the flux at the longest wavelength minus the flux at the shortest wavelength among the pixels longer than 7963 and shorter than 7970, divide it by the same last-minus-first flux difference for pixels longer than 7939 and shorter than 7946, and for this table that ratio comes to 2.4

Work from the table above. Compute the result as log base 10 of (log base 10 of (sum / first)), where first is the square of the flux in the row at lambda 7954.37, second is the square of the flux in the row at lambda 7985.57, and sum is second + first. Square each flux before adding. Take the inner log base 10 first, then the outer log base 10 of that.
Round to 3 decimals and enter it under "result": -0.500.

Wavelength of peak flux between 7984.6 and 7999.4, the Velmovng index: 7991.09 Ang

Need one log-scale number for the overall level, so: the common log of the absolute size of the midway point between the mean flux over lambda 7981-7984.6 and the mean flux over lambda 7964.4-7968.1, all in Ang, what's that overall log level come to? 2.17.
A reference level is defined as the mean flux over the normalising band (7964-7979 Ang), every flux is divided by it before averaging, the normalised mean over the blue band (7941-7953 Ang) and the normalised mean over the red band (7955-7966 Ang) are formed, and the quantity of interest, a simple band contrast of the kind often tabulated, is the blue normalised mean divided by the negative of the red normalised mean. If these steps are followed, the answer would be -1.00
